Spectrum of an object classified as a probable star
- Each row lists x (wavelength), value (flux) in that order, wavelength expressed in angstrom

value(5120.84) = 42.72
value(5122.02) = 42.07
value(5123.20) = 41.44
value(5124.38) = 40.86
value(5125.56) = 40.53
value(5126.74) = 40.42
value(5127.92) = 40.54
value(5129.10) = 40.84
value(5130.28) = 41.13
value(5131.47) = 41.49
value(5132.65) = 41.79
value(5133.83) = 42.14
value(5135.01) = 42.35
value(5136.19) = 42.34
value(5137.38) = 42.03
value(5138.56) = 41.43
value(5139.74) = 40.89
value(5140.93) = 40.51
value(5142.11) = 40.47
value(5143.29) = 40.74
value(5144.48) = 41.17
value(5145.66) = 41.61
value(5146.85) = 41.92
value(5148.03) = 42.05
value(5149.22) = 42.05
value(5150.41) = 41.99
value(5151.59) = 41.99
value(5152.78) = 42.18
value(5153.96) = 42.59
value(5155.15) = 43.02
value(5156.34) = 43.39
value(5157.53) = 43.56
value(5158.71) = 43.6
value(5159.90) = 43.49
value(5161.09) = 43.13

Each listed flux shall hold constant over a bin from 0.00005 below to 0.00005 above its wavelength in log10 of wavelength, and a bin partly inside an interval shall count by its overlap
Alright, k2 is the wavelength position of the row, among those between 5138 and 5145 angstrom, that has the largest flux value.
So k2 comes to 5138.56 angstrom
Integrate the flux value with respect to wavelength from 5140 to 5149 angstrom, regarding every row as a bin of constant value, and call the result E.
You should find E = 371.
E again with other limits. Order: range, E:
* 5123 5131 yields 326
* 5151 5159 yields 343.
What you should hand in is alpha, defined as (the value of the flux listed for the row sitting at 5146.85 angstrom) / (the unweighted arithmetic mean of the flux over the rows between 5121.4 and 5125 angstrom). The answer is 1.01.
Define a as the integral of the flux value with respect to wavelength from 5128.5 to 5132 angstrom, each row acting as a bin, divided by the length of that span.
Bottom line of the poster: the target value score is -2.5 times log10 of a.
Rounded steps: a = 41.07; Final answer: -4.03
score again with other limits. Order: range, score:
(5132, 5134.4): -4.06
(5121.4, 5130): -4.03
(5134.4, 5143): -4.04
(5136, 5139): -4.05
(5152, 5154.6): -4.07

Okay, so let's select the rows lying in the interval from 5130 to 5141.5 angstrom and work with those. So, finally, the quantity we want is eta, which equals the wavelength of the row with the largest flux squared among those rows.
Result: 5135.01 angstrom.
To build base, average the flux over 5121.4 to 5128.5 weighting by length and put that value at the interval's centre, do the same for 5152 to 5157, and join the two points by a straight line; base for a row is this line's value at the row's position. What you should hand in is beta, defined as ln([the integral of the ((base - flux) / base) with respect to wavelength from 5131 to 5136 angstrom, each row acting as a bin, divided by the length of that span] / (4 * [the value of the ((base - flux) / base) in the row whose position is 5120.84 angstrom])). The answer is -2.8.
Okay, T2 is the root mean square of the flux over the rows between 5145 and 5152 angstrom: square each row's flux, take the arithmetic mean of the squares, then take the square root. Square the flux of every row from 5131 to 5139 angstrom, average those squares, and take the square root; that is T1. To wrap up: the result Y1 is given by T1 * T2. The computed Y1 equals 1759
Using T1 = 41.9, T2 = 41.9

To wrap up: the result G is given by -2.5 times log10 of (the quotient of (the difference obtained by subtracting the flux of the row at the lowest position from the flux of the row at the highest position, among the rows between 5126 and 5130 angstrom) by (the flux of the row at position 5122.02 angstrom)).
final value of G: 5.0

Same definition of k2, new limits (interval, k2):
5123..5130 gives 5123.20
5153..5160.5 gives 5158.71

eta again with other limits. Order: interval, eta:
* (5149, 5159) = 5158.71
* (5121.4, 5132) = 5122.02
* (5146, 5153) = 5152.78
